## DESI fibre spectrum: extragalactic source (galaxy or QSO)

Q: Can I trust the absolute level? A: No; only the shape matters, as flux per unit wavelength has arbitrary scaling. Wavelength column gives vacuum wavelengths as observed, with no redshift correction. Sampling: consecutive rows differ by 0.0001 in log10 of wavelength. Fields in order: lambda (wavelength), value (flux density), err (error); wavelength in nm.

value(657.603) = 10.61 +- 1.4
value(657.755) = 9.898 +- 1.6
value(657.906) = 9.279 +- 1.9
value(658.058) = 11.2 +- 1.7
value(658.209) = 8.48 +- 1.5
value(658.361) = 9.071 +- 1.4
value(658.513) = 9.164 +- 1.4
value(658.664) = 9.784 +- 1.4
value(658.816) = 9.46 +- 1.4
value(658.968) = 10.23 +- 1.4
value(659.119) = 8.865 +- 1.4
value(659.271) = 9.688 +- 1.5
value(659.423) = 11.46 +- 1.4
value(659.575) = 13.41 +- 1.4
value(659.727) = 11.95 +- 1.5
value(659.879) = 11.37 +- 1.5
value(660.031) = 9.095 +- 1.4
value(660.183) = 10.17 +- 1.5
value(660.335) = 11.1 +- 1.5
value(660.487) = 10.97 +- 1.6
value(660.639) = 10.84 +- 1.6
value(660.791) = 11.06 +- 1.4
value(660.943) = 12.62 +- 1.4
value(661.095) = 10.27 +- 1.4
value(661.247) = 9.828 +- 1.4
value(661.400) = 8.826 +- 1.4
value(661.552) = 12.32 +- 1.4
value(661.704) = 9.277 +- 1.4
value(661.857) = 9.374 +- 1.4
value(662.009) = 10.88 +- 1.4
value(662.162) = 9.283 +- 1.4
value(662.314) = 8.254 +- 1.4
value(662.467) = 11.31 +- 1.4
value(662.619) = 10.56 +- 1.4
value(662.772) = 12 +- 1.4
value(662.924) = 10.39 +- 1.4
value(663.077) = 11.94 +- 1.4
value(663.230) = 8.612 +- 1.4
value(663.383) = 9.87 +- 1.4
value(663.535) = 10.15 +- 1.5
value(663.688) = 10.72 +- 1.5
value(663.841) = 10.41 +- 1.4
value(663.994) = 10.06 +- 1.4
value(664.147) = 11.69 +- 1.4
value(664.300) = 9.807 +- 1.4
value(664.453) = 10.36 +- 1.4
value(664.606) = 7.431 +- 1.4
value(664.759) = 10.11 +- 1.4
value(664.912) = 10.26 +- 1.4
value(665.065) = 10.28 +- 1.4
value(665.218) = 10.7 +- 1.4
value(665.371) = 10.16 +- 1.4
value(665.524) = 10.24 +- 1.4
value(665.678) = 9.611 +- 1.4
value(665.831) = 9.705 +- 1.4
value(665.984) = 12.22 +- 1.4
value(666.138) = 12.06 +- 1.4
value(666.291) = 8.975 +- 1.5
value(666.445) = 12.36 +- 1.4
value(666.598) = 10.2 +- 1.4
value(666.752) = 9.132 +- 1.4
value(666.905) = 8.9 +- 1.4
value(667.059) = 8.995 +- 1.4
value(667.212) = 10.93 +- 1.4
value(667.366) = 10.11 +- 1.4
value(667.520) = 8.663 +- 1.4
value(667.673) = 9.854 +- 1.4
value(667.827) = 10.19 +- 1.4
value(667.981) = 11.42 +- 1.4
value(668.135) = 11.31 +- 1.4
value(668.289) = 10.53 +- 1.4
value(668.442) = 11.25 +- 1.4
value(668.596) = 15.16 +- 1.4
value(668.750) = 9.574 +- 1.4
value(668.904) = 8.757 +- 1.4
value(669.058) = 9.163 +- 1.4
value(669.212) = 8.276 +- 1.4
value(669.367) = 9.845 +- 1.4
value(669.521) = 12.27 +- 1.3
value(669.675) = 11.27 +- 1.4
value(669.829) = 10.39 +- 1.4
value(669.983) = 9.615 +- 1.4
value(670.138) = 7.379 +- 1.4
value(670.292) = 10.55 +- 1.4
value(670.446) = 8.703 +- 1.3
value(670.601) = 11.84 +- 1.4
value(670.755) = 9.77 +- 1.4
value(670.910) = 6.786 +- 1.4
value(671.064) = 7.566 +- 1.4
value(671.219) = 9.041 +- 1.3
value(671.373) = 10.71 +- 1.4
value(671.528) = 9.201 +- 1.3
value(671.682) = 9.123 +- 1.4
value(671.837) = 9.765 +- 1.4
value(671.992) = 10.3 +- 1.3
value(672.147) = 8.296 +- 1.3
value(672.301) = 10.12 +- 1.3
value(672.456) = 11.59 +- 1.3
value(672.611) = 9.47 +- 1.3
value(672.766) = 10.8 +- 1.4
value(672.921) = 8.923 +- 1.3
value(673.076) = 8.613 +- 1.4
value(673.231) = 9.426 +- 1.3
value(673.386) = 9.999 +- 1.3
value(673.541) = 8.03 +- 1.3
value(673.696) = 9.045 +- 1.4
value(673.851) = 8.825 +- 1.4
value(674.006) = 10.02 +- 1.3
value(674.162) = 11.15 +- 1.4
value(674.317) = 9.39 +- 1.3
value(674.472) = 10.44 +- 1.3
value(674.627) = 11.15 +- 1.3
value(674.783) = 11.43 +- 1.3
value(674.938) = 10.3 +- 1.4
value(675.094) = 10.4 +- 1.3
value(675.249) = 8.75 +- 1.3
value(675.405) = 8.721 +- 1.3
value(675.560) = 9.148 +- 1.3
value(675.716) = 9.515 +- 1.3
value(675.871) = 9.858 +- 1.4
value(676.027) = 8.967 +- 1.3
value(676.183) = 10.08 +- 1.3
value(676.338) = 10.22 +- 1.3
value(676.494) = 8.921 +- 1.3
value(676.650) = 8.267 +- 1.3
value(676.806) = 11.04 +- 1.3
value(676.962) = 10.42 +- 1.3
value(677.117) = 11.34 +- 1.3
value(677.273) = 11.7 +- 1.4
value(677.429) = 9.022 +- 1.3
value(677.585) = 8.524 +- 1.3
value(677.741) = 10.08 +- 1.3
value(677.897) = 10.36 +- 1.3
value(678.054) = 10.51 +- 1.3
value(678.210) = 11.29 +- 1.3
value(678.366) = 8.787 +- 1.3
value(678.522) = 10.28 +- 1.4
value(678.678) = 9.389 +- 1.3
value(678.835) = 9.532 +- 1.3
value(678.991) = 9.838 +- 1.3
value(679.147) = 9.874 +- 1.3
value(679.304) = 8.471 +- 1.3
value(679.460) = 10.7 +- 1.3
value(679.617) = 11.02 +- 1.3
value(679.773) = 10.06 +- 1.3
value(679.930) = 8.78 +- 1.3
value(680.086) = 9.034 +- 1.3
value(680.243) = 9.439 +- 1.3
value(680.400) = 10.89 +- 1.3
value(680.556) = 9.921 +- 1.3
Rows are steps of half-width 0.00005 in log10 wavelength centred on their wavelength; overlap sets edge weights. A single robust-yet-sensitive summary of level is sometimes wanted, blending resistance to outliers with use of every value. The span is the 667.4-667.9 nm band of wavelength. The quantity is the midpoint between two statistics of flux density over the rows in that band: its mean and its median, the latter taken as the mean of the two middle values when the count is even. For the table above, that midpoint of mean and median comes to 9.7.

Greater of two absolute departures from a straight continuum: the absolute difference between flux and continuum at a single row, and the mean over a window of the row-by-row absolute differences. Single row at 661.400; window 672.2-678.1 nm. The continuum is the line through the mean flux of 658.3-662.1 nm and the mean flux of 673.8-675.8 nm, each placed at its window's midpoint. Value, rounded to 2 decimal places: 1.58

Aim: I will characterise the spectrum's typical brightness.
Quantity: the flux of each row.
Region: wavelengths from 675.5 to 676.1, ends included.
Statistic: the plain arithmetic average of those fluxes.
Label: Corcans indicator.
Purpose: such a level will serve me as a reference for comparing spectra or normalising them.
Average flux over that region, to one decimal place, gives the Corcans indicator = 9.4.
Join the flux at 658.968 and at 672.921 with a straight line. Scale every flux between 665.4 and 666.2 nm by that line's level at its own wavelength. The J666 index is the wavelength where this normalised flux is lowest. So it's 665.678 nm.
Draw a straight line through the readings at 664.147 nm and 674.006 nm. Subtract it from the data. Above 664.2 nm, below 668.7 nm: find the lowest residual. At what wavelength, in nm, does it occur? 664.606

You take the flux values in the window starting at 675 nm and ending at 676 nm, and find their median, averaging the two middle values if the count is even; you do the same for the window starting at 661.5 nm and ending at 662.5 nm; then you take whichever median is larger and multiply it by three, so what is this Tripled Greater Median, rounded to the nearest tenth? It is 28.1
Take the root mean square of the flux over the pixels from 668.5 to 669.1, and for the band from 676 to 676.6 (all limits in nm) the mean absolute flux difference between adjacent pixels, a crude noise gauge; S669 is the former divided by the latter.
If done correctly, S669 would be 12.9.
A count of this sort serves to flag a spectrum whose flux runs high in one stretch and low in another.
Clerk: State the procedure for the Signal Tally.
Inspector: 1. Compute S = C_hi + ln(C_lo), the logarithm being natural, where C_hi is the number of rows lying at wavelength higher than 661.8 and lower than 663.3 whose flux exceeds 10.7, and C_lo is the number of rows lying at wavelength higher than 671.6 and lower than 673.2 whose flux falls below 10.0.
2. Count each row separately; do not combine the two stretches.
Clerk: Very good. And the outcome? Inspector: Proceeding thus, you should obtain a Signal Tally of 5.8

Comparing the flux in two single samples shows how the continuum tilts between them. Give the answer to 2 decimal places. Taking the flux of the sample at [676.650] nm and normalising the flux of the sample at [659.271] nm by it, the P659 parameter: 1.17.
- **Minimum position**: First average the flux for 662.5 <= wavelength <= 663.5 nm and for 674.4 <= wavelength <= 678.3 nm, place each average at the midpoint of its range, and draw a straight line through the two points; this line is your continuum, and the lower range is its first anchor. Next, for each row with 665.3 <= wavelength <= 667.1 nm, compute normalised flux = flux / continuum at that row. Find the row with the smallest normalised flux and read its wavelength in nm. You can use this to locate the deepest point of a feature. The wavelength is 666.905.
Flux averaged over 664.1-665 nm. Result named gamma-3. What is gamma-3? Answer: 9.9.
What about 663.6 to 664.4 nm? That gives 10.5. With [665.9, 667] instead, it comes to 10.5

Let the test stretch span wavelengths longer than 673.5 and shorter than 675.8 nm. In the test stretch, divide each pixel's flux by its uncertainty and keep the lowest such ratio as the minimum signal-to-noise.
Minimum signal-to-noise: 6.2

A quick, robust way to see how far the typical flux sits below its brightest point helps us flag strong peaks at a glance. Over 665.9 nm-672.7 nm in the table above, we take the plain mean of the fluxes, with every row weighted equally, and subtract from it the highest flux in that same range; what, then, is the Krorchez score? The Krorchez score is -5.12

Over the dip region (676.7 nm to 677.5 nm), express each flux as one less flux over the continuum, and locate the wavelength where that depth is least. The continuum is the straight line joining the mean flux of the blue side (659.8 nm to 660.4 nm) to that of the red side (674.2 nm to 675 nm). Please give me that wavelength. 677.273 nm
